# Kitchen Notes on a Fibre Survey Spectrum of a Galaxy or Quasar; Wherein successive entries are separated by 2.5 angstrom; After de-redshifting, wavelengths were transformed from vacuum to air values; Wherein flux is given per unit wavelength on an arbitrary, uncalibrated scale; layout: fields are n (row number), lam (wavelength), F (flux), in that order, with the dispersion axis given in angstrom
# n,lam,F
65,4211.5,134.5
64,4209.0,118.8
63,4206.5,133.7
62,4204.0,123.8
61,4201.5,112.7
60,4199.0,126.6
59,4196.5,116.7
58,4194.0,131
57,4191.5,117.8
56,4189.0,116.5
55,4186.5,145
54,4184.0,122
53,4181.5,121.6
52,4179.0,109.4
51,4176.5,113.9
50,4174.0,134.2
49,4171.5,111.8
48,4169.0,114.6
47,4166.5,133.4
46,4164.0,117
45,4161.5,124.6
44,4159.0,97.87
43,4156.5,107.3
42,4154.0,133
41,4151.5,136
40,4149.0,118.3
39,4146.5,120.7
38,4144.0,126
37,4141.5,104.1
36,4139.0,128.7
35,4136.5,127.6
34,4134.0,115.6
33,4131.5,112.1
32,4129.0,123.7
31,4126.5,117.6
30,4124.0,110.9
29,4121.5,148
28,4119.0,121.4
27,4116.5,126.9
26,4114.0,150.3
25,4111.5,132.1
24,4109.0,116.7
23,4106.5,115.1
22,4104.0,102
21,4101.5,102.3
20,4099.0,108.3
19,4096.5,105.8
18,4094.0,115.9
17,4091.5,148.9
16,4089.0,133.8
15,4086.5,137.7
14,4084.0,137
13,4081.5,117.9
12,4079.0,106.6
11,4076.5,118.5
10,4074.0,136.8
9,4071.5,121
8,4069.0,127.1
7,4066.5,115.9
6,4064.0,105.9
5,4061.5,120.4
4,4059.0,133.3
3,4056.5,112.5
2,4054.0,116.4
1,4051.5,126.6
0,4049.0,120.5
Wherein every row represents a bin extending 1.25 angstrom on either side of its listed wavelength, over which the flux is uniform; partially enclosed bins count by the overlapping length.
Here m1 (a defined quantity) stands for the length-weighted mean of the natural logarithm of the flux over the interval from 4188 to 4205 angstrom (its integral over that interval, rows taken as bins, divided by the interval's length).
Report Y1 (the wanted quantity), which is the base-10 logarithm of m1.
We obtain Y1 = 0.681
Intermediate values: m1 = 4.79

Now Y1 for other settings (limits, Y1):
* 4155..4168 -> 0.677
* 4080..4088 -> 0.687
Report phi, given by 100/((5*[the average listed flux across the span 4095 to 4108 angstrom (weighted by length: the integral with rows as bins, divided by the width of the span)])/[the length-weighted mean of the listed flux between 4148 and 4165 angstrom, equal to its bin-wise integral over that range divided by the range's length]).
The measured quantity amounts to 22.3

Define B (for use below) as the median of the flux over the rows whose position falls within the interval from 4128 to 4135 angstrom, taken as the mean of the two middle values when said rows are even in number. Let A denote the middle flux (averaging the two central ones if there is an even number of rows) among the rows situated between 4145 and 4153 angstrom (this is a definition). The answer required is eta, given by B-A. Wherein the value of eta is -5.1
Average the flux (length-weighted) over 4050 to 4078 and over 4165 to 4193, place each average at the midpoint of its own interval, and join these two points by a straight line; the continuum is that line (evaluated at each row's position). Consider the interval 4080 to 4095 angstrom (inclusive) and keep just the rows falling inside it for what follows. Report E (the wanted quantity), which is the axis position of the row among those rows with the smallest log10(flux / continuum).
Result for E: 4094.0 angstrom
